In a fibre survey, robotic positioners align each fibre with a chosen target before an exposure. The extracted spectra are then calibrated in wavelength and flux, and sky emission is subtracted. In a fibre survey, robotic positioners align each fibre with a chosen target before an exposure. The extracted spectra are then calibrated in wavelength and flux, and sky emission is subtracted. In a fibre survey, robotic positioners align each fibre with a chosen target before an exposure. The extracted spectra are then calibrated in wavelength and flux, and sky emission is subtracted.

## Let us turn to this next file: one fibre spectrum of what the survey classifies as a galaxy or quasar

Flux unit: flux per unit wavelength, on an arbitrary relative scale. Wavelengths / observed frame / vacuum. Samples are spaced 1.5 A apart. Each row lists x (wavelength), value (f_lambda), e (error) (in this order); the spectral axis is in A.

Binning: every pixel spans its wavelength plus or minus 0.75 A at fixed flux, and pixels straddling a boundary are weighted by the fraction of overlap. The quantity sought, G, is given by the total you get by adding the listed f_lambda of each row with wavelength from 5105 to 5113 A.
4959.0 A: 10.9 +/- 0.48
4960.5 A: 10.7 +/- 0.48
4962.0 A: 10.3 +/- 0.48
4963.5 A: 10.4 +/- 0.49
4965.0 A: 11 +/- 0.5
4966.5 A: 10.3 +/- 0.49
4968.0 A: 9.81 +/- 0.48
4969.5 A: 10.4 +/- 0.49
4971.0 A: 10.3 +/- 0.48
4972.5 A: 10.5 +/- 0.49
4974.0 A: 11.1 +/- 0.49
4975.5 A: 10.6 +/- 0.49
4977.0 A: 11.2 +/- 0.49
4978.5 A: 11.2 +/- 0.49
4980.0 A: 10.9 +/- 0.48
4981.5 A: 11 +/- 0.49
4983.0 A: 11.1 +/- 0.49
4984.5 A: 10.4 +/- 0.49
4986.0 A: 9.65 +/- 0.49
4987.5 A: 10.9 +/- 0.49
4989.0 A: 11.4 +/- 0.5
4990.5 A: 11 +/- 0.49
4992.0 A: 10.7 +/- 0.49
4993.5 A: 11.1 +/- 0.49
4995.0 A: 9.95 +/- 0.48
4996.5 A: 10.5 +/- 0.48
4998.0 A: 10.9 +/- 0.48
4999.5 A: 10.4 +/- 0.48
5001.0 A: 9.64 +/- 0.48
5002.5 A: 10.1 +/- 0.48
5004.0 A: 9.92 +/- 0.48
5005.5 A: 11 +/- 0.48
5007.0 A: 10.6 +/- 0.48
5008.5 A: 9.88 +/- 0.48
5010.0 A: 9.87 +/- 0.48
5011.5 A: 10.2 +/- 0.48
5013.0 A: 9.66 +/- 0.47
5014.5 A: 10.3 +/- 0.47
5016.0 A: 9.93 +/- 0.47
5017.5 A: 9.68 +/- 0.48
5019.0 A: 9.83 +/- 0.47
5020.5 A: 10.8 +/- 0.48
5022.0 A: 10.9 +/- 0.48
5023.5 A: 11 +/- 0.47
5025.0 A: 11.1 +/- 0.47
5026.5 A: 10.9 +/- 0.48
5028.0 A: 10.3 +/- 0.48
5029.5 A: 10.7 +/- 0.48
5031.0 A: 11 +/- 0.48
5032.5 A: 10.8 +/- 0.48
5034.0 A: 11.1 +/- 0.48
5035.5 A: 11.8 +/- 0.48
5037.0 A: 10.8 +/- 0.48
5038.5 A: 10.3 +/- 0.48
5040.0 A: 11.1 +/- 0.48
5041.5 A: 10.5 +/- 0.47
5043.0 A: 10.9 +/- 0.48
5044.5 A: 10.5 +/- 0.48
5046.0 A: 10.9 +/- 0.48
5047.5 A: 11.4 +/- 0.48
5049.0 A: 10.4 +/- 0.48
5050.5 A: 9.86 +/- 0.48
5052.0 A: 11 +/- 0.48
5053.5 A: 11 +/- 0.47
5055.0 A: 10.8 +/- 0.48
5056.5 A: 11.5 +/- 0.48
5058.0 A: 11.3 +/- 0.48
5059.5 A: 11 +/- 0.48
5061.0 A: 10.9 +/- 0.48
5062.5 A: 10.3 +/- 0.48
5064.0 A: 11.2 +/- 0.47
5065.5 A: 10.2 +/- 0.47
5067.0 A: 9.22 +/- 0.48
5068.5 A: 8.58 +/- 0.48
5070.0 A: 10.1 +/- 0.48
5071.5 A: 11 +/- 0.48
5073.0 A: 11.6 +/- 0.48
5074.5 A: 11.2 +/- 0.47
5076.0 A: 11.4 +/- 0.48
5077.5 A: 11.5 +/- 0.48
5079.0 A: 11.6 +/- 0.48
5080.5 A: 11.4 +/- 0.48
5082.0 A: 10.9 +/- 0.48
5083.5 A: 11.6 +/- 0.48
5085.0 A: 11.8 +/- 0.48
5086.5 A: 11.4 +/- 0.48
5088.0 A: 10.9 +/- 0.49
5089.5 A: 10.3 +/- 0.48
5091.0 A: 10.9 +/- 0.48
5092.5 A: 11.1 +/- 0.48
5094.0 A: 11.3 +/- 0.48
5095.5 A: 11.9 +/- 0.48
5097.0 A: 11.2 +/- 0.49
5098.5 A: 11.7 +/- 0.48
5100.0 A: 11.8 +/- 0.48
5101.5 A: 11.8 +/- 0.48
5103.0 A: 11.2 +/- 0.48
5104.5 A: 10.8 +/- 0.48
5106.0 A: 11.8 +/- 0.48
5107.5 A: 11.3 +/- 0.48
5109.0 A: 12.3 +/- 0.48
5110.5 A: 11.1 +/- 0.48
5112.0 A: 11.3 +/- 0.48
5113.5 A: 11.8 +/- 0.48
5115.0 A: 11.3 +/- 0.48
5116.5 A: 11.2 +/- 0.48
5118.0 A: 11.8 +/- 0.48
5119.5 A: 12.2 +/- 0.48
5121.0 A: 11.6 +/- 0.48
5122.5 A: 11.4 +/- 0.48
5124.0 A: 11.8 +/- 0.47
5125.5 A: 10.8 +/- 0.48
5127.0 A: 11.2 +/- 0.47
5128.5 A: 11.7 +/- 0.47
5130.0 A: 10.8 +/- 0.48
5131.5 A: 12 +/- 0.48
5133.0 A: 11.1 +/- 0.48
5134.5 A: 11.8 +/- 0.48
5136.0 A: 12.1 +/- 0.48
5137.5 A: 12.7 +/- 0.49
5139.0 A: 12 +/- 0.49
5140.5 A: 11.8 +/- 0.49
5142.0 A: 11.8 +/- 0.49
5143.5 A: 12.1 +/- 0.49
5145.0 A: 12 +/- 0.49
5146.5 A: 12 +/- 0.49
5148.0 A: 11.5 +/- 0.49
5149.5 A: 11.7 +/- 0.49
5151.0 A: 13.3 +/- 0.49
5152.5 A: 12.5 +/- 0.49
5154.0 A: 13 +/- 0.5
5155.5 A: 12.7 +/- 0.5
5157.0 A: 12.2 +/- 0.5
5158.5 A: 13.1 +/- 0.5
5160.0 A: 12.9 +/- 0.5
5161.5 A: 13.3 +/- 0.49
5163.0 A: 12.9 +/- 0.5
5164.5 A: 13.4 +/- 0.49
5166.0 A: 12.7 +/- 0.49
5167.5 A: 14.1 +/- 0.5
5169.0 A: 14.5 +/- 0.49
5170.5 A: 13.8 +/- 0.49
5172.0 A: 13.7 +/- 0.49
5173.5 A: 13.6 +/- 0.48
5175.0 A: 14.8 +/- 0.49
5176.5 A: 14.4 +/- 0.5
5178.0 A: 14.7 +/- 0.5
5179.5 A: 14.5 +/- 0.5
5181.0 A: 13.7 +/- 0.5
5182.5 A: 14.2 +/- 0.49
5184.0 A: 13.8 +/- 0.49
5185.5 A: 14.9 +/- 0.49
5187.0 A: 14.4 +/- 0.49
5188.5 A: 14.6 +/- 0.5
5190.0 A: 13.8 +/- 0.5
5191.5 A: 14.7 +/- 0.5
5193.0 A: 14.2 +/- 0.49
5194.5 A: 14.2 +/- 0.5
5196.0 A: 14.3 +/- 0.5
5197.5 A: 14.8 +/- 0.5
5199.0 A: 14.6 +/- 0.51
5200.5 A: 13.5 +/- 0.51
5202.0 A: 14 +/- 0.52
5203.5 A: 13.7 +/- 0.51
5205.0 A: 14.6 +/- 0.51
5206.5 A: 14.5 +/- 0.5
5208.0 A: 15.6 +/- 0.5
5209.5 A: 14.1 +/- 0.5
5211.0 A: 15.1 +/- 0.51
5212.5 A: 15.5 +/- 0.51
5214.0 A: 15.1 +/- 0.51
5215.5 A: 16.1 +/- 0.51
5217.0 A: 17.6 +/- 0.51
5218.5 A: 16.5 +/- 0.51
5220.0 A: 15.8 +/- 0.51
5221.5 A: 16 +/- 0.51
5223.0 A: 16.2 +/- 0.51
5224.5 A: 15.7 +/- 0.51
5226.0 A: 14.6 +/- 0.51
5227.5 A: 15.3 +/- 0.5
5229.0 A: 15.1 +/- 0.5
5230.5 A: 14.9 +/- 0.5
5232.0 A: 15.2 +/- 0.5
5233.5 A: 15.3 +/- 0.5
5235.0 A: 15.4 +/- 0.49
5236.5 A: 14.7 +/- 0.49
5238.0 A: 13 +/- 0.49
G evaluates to 58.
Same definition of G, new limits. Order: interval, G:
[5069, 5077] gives 55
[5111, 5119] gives 57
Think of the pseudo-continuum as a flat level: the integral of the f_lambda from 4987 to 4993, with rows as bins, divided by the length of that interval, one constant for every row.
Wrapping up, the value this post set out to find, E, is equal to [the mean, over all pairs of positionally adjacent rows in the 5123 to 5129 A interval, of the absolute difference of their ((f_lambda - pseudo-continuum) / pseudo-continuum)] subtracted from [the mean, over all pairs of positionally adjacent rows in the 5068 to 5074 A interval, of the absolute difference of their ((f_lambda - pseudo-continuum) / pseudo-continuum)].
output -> 0.03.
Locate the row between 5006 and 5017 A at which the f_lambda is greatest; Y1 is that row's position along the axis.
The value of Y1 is 5007.0 A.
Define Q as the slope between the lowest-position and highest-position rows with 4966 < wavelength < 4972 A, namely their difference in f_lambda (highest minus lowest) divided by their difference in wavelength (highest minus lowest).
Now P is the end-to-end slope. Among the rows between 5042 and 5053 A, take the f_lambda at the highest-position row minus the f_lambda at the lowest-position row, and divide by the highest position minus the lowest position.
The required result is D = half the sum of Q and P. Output 0.01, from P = 0.01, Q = 0.00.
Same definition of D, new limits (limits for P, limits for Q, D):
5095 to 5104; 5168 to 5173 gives -0.18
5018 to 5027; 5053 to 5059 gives 0.10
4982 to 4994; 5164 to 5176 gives 0.07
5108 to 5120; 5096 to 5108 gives 0.00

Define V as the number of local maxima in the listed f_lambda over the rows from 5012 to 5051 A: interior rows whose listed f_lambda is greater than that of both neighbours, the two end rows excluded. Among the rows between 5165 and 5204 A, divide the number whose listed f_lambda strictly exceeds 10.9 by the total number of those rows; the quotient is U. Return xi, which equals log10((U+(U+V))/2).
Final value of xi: 0.65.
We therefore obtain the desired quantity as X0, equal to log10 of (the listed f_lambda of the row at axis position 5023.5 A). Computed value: 1.04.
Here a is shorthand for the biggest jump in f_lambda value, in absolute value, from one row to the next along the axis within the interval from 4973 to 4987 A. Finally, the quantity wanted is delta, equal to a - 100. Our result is -99.25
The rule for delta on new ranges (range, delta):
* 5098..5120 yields -98.80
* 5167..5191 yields -98.80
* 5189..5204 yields -98.90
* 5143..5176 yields -98.40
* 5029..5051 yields -99.00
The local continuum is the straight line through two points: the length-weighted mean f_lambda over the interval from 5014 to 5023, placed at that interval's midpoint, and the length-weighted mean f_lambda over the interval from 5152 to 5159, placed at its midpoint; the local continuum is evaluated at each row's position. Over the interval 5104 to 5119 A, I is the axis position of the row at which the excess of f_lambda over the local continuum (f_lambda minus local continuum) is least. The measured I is 5104.5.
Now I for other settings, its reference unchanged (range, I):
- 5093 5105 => 5104.5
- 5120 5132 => 5130.0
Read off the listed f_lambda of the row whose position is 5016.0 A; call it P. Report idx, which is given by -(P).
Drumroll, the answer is -9.9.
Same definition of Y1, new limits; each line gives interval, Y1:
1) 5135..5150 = 5137.5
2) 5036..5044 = 5040.0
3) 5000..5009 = 5005.5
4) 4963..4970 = 4965.0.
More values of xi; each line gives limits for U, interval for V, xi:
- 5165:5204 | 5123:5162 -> 0.65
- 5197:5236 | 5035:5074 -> 0.54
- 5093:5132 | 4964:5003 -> 0.59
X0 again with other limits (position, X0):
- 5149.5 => 1.07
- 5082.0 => 1.04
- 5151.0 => 1.12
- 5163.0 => 1.11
